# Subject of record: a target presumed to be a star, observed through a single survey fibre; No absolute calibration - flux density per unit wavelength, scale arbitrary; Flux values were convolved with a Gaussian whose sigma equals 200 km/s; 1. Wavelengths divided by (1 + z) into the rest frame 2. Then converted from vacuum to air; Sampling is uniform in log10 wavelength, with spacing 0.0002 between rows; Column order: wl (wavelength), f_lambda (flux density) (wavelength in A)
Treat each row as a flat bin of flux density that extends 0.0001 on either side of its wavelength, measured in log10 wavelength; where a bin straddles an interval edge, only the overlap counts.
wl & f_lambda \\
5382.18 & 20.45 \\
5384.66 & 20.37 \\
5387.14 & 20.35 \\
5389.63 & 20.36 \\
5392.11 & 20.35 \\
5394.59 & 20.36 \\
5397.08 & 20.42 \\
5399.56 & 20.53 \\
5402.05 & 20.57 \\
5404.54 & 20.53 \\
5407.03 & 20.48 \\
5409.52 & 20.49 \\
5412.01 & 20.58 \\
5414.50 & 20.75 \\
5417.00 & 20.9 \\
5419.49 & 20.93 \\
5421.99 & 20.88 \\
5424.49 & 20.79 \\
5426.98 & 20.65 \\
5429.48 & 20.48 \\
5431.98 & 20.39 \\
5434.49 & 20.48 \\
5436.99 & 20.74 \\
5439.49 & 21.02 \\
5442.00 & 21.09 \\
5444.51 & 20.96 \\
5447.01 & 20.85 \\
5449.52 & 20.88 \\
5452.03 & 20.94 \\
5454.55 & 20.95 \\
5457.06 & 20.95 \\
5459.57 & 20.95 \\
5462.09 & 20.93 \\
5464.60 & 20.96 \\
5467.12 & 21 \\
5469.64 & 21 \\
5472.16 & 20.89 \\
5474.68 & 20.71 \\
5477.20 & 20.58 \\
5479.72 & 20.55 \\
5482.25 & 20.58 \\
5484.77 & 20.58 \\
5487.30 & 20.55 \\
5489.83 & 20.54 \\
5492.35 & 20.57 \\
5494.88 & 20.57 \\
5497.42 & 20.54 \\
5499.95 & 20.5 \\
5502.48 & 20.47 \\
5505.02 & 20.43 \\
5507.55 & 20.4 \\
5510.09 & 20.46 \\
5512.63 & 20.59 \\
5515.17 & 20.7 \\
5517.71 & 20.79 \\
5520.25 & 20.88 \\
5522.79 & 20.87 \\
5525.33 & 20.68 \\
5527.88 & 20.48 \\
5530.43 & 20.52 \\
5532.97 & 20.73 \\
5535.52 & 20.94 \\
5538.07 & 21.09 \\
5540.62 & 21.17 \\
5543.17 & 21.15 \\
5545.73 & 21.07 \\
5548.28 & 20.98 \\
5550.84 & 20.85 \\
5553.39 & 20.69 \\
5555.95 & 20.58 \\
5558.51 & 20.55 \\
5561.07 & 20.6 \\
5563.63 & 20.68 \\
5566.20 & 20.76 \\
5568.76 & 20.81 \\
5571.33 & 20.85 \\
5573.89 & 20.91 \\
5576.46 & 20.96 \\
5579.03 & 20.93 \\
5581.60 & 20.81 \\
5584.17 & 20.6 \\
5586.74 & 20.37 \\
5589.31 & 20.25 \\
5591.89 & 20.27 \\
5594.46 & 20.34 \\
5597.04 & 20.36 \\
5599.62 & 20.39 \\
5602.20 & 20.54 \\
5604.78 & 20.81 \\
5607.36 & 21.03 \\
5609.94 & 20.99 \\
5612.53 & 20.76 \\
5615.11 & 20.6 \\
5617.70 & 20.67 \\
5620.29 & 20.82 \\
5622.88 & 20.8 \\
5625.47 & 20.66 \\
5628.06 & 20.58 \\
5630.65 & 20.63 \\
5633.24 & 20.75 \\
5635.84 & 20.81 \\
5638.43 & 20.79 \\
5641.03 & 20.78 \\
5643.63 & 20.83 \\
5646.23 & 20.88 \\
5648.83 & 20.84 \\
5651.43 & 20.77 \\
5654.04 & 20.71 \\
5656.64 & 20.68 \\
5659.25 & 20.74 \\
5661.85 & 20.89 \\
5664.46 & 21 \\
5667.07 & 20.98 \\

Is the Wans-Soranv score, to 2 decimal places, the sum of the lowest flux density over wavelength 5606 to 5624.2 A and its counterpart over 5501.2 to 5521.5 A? 41.00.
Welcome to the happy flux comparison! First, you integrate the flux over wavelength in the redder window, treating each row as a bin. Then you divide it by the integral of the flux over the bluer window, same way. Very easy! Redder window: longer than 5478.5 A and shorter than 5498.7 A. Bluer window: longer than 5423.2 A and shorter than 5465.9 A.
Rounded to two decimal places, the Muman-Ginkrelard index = 0.47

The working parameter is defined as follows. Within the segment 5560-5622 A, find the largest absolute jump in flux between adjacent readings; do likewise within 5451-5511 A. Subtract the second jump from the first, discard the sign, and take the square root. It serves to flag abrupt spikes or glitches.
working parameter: 0.300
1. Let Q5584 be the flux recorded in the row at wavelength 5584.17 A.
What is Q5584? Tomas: 20.6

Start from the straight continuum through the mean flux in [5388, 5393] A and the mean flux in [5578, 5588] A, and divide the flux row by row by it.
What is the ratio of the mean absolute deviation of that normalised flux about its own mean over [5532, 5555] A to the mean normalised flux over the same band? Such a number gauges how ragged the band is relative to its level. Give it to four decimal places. 0.0068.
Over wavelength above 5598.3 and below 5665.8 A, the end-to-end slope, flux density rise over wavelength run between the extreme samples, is 0.009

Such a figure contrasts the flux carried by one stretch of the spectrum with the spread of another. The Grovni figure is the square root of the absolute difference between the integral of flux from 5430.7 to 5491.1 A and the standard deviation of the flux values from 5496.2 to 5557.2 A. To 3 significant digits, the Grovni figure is 35.4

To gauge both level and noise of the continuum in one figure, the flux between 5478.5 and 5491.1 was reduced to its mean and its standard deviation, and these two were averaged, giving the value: 10.29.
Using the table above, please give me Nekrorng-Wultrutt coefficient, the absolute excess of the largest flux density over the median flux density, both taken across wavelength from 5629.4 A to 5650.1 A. 0.08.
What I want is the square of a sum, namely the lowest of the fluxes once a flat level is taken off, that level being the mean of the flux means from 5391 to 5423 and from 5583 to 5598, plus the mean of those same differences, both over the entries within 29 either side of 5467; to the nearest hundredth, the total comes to 0.15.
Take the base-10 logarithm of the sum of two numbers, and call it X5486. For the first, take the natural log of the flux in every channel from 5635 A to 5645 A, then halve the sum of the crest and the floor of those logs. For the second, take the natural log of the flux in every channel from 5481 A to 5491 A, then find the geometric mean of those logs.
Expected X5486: 0.782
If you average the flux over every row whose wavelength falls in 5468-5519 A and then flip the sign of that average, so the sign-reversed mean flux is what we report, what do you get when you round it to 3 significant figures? -20.6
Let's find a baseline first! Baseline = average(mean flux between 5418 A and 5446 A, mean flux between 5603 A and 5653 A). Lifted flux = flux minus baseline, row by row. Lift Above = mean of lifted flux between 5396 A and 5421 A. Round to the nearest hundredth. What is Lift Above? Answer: -0.15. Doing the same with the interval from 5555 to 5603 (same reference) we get -0.16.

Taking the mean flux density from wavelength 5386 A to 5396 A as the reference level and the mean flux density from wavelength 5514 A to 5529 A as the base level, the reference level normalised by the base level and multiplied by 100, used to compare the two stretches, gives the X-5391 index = 98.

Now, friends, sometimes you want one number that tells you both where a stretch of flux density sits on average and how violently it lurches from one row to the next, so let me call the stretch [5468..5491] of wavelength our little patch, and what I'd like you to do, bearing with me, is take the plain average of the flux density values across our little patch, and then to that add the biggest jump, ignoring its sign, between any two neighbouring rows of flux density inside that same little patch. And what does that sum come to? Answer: 20.8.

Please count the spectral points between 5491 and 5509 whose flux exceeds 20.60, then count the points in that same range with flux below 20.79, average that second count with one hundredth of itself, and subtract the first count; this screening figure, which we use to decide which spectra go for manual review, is 4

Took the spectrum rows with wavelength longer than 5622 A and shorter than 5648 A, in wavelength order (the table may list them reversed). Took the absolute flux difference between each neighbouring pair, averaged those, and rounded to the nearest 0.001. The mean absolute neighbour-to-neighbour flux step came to 0.064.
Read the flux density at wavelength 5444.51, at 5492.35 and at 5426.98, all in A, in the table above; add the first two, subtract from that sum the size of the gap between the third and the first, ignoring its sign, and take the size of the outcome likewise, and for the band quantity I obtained 41.2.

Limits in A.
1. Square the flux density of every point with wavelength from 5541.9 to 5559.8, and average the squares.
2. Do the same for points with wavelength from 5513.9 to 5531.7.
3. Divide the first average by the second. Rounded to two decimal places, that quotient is 1.01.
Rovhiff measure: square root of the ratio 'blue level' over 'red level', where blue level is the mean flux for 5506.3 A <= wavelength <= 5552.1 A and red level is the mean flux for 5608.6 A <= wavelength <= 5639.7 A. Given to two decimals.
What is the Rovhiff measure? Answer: 1.00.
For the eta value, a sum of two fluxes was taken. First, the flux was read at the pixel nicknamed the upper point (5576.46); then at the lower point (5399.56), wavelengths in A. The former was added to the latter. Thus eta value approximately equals 41.49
